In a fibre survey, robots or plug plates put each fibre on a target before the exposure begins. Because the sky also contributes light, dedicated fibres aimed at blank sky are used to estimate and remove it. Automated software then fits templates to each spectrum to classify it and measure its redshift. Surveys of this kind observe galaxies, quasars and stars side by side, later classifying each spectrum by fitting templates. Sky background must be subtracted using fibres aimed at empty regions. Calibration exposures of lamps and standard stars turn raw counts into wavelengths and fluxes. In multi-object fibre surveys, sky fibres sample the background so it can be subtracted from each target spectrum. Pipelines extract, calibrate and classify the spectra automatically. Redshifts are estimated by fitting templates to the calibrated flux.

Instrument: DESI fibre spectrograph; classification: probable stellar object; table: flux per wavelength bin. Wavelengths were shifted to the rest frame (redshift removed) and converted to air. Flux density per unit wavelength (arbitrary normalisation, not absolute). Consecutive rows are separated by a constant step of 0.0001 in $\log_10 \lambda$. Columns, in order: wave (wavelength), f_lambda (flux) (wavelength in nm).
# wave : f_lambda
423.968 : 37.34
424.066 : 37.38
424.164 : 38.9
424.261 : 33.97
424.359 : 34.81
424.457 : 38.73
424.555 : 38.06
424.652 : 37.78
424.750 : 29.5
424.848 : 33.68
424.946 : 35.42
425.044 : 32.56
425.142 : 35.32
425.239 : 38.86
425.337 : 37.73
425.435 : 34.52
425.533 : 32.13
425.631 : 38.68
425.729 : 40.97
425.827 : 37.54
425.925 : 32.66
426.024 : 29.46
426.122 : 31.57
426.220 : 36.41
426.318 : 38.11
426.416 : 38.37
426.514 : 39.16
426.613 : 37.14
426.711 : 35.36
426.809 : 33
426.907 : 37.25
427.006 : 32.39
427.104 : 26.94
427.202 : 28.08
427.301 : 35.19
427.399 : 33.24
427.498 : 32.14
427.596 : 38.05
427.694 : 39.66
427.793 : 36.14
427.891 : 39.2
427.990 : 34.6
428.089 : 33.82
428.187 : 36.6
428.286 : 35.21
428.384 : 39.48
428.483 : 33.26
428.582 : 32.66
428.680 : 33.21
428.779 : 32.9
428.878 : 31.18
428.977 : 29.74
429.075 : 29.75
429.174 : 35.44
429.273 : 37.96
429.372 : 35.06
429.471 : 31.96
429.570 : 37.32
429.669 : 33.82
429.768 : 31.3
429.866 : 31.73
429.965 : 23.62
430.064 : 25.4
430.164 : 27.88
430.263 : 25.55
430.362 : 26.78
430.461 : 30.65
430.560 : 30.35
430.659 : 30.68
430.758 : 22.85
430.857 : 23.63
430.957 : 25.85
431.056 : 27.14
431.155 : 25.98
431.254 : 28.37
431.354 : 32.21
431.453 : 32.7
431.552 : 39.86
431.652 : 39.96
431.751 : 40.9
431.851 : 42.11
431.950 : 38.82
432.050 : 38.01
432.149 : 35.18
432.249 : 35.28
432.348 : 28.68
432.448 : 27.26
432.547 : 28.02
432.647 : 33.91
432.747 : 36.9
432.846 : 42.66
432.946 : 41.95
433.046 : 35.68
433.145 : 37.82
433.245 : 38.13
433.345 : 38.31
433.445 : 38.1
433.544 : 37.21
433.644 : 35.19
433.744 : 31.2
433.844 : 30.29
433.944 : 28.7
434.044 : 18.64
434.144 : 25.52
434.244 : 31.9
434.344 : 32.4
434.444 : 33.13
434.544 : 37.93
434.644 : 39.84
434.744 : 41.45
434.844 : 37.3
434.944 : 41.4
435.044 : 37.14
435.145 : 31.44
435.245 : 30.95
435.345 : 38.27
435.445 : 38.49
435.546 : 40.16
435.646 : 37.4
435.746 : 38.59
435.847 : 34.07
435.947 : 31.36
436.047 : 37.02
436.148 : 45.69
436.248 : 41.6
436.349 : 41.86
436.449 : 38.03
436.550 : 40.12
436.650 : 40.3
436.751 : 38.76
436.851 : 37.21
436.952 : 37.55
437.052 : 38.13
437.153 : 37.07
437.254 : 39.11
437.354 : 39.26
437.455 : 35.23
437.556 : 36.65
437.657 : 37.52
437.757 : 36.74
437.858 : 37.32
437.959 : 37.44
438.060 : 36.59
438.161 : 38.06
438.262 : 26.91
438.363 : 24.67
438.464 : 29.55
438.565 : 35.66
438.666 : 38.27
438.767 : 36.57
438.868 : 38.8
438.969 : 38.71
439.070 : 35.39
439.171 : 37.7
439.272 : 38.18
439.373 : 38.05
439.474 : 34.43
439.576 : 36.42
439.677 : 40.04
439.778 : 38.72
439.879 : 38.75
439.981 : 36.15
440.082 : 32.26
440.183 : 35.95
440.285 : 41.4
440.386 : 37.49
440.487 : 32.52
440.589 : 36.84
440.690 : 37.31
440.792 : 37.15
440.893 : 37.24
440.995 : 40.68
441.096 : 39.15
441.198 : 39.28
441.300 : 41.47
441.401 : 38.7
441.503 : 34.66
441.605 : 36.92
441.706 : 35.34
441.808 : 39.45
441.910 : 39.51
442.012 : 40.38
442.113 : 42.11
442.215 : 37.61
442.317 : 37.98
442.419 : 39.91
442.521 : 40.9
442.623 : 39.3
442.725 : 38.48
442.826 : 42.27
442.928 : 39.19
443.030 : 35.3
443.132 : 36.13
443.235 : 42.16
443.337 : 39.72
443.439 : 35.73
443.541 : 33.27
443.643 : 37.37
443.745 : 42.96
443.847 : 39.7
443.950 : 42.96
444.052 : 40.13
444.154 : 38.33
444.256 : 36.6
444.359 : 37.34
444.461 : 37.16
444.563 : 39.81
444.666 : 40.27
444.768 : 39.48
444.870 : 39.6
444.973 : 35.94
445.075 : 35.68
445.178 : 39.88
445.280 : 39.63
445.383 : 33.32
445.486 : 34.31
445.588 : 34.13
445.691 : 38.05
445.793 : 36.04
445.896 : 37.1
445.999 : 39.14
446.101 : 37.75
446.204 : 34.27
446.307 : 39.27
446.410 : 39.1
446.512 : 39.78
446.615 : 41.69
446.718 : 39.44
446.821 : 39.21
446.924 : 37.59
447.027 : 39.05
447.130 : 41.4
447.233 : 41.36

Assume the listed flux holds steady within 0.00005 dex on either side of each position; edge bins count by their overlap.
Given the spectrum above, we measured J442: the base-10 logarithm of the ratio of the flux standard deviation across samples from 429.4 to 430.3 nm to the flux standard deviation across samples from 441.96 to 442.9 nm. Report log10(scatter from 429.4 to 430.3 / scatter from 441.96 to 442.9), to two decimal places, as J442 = 0.42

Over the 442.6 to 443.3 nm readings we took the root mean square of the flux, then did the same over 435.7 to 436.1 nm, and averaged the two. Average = 37.2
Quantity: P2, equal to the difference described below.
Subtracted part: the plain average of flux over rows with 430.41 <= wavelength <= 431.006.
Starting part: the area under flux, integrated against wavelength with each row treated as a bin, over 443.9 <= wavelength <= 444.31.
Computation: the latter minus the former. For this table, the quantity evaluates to -11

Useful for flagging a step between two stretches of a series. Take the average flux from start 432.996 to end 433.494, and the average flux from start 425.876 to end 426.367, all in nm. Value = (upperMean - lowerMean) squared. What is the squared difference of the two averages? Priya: 16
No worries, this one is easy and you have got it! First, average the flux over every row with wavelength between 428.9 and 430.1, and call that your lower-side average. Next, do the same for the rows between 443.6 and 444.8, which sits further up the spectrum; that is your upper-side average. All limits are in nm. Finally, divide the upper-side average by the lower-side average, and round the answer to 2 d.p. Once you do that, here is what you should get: 1.23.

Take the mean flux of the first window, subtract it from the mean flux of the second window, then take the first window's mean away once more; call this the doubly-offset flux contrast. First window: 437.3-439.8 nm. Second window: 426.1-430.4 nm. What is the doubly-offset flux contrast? -38.7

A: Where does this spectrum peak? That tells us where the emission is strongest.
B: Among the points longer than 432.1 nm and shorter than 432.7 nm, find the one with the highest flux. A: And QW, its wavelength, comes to 432.249 nm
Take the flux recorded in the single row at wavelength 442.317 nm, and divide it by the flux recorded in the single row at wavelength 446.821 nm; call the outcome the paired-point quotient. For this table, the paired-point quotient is 0.97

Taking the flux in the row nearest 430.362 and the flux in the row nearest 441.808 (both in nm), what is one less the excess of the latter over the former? -12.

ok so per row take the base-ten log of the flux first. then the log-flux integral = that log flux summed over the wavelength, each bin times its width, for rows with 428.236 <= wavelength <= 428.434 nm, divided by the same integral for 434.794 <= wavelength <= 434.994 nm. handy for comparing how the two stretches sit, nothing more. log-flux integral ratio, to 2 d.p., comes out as 0.97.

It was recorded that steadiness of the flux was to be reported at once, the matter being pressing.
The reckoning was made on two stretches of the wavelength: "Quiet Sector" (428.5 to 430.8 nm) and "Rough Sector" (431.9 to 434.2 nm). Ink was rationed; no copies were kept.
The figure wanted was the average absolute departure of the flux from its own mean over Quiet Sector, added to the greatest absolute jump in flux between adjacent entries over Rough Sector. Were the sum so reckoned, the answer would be 13.1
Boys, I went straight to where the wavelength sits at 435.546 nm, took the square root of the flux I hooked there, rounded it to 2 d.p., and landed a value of 6.34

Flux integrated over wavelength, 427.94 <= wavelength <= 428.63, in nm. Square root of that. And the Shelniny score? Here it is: 4.9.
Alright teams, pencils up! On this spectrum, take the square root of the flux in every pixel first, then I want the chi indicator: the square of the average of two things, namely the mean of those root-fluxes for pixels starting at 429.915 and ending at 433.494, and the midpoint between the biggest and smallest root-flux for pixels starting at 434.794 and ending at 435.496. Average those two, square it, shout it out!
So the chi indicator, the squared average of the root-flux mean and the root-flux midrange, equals 34.2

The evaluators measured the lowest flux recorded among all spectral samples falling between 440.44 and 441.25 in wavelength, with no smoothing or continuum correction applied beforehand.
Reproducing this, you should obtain 32.52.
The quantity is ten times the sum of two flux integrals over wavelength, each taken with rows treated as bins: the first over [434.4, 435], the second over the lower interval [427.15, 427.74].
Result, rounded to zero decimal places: 434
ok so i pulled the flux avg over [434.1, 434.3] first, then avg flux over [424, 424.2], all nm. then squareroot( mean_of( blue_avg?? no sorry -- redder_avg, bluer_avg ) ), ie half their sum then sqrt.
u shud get 5.78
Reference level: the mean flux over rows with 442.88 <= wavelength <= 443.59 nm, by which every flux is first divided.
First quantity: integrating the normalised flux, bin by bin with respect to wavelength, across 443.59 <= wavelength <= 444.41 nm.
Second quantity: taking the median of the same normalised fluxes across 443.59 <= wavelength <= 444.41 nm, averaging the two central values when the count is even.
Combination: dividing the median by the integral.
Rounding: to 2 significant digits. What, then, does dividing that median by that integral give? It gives 1.2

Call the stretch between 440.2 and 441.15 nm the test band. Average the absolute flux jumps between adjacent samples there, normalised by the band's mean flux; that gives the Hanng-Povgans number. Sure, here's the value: 0.06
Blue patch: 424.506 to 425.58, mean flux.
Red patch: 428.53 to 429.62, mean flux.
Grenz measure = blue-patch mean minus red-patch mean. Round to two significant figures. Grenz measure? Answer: 1.7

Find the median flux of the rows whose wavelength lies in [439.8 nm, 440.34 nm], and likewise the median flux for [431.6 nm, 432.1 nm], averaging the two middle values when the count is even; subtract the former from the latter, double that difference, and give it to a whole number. 8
